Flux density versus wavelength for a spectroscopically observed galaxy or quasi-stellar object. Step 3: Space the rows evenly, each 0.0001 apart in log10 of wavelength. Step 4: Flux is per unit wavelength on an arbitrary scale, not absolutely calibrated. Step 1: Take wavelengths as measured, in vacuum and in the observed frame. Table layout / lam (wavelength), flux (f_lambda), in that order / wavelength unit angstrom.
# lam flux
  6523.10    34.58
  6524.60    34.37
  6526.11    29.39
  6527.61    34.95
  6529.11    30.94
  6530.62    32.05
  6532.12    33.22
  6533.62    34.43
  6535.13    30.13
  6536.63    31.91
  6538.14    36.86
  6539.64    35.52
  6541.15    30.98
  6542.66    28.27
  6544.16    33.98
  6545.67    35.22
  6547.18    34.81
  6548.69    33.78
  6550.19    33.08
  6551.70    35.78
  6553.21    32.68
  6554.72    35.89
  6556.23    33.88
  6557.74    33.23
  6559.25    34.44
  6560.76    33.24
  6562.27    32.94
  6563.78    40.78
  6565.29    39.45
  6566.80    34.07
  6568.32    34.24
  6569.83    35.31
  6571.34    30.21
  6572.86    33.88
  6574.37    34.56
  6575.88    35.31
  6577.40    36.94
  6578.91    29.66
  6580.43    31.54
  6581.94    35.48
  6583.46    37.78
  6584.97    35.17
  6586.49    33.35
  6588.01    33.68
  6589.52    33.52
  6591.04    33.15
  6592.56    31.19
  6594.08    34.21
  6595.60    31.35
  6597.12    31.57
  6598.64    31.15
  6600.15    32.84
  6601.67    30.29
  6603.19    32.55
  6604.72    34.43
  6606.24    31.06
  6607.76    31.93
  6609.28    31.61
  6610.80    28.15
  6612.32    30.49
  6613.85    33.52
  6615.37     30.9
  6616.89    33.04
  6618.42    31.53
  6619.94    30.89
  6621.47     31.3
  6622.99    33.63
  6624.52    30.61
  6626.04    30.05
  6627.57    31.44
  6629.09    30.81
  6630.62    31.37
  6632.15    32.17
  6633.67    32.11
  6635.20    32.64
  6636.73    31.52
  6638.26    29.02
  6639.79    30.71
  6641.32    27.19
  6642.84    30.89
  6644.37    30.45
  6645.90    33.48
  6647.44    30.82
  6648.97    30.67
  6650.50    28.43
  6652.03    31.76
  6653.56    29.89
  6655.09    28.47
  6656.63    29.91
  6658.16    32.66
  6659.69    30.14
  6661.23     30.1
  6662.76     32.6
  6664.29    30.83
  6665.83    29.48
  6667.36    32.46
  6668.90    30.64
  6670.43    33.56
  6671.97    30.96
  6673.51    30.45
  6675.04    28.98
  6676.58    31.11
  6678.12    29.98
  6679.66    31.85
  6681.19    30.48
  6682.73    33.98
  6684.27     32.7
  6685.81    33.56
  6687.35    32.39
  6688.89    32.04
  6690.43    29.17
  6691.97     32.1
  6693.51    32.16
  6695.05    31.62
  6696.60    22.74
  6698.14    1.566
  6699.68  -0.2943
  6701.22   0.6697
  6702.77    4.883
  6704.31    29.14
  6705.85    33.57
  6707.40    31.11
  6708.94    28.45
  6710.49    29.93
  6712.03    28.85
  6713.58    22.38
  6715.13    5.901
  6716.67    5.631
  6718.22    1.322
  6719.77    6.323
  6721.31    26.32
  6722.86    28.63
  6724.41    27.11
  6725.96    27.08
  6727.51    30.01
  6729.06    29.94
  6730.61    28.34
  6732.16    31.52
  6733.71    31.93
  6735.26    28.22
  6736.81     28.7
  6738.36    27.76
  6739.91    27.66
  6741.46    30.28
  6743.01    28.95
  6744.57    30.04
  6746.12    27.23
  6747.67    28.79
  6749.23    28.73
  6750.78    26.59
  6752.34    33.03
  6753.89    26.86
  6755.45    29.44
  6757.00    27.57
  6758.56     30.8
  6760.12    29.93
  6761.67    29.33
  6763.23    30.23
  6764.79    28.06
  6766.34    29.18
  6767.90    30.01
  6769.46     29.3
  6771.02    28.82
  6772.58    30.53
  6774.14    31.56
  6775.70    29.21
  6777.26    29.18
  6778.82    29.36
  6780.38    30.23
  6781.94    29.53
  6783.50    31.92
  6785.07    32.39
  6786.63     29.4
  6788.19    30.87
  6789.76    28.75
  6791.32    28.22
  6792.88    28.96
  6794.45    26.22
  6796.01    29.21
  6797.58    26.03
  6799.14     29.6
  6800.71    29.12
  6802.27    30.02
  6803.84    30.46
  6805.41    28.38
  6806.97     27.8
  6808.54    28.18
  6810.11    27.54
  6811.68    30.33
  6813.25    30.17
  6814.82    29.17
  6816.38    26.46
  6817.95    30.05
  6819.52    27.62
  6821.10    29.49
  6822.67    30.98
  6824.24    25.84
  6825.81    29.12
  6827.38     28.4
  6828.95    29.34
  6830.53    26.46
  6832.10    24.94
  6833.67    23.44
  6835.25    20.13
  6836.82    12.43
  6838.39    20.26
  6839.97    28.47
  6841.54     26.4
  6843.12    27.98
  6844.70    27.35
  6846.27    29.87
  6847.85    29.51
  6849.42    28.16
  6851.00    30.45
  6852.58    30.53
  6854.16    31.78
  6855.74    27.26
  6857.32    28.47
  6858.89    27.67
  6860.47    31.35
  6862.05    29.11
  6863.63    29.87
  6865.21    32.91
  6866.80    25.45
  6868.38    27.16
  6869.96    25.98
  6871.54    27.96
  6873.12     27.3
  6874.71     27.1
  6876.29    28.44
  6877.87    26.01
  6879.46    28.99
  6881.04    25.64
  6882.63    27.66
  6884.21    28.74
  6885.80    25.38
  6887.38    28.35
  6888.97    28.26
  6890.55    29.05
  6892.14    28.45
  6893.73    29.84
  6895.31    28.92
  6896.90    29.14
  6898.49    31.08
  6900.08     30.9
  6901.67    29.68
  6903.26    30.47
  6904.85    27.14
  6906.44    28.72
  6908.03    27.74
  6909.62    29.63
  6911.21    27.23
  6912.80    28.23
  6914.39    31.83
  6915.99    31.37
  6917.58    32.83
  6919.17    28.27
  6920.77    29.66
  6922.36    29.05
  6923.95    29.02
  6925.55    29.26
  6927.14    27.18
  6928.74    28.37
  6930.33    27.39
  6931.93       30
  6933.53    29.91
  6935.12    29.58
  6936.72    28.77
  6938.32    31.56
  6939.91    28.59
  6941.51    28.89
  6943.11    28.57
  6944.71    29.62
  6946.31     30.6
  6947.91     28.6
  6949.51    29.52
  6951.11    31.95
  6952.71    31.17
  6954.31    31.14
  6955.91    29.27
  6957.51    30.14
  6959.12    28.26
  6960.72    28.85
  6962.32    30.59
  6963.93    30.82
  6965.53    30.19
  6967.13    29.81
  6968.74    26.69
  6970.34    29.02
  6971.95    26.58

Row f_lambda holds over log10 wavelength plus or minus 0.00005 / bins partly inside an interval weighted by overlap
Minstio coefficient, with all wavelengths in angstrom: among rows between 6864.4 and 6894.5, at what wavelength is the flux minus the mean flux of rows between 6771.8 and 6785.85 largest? 6865.21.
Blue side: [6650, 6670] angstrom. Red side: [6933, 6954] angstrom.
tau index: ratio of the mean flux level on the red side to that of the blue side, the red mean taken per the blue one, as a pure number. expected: 0.97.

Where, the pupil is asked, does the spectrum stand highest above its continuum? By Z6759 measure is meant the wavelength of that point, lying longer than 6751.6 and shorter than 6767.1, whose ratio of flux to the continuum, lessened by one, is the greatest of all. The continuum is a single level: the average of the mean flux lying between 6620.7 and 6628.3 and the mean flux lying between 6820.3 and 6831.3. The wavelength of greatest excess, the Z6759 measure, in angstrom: 6752.34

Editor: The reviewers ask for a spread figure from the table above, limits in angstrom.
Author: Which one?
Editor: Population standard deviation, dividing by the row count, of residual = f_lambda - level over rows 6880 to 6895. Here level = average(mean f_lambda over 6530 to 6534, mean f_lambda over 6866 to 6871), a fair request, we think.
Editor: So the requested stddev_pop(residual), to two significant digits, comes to 1.4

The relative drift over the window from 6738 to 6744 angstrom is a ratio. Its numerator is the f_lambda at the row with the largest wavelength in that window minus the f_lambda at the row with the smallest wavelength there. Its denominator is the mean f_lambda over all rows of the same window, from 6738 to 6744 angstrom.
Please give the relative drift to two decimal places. 0.04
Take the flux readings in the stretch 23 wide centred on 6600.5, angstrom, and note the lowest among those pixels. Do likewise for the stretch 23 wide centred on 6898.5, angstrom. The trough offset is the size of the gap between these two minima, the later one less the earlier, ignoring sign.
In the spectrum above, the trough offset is 1.0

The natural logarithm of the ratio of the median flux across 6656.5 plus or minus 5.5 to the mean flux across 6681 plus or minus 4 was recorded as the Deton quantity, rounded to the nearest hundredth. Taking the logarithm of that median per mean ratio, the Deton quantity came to -0.05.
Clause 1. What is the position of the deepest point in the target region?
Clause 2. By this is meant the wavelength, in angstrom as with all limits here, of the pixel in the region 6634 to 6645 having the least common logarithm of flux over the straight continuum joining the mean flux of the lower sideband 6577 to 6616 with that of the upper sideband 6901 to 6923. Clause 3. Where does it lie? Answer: 6641.32 angstrom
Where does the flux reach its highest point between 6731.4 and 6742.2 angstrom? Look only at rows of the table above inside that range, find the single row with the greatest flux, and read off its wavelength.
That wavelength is 6733.71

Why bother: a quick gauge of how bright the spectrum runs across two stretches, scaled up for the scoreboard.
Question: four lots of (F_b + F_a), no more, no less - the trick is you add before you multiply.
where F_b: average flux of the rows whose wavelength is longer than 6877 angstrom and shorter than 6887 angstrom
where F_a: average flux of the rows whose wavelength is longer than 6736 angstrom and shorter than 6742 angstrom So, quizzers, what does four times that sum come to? 223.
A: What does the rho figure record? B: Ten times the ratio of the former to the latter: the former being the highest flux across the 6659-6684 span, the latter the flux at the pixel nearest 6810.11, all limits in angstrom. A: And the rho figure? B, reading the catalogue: 12.3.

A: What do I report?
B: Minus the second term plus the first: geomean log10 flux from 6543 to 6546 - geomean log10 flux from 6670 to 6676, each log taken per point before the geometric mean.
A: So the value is 0.05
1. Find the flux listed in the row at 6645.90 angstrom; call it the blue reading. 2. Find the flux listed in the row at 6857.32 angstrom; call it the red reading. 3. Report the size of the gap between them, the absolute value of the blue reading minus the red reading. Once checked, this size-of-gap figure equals 5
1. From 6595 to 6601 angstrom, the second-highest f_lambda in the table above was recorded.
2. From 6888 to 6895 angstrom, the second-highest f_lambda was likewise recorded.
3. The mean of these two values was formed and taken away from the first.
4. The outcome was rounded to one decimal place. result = 1.3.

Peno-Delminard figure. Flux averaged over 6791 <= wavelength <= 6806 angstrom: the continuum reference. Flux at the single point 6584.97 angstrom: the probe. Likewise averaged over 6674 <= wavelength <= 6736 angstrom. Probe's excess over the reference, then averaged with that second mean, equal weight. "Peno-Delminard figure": 15.6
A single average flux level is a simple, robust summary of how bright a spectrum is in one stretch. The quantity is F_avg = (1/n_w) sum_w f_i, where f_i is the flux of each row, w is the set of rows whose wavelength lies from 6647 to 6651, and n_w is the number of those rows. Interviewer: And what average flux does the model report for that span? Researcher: 30.0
